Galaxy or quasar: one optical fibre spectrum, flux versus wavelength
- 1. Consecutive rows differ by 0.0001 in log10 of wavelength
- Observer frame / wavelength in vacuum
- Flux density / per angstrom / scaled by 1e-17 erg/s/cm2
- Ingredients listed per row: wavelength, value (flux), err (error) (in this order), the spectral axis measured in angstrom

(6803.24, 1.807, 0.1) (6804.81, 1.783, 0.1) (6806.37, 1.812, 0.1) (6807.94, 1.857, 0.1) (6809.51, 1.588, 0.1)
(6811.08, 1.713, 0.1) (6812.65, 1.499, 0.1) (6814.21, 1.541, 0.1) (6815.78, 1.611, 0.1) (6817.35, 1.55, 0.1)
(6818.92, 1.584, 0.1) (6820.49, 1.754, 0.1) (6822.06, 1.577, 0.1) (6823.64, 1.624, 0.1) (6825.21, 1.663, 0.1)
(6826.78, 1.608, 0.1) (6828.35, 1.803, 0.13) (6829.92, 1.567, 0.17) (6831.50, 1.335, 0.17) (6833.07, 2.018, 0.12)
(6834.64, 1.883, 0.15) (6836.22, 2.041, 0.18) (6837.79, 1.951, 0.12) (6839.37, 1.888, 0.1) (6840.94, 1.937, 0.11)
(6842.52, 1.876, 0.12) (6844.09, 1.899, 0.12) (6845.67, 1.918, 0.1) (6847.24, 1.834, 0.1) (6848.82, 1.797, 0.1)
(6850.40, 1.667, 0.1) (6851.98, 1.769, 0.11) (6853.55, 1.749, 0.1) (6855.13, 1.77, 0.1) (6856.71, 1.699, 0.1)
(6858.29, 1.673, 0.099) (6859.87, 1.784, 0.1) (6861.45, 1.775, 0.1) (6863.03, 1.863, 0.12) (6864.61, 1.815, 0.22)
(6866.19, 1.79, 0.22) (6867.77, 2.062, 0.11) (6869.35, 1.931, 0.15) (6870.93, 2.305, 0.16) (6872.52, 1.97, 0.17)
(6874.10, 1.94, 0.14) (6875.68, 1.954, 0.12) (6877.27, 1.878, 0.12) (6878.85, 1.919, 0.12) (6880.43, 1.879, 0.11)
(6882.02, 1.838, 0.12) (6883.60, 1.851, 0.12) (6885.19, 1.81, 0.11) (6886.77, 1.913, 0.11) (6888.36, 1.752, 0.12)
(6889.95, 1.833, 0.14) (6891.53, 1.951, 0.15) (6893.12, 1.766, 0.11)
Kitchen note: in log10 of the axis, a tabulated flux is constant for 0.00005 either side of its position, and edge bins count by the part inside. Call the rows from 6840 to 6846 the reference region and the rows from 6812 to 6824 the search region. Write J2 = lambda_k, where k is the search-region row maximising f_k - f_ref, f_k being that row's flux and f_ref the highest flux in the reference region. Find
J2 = 6820.49 angstrom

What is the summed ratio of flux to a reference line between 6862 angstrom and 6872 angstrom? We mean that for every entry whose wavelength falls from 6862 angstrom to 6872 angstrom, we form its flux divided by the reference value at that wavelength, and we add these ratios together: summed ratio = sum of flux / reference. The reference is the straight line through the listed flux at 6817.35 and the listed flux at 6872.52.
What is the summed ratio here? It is 6.1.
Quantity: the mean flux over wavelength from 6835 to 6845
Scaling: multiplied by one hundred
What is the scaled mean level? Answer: 193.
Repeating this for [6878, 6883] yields 188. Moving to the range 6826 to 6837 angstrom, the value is 175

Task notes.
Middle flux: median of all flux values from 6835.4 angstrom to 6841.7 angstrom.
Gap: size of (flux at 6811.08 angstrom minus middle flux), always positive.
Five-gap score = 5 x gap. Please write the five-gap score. 1.2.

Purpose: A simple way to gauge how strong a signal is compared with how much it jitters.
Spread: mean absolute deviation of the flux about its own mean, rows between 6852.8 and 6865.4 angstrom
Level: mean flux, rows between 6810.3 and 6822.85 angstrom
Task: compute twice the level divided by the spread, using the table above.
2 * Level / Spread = 72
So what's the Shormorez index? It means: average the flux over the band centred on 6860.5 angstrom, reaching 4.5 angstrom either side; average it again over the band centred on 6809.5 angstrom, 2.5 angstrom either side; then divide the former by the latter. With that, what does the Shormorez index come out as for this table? 1.03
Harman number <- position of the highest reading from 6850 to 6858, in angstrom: 6855.13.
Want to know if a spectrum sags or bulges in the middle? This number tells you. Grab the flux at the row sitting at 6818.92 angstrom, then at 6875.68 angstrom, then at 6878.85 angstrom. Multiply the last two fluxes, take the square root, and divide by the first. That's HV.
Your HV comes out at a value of 1.22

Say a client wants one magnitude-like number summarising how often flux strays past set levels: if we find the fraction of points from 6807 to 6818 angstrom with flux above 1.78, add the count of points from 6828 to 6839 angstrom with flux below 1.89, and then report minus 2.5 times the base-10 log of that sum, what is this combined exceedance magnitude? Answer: -1.5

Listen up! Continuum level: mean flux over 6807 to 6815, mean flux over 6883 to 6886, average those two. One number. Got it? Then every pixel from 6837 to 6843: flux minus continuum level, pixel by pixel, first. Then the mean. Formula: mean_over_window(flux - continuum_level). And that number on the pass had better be 0.18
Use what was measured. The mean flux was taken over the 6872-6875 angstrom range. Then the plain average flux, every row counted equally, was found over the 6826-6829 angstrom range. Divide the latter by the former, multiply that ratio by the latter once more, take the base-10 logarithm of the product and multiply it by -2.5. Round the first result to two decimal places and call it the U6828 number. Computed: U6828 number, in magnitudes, -0.43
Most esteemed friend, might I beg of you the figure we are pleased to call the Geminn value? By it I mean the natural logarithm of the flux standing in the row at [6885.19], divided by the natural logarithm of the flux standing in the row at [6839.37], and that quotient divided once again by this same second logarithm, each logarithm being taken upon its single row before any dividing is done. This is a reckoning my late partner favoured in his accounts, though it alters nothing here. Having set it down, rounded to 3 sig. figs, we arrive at 1.47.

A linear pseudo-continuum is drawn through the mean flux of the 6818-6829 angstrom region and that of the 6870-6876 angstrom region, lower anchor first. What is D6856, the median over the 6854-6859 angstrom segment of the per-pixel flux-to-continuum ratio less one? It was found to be -0.11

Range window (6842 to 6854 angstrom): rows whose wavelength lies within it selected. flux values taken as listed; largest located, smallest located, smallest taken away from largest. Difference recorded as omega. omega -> 0.25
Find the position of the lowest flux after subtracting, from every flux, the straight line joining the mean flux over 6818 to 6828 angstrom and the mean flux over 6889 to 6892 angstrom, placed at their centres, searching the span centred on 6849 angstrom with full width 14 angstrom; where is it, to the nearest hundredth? 6850.40 angstrom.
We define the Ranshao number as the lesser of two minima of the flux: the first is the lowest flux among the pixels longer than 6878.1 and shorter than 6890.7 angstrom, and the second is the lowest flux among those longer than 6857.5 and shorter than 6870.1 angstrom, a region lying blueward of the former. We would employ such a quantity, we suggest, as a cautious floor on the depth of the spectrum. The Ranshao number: 1.67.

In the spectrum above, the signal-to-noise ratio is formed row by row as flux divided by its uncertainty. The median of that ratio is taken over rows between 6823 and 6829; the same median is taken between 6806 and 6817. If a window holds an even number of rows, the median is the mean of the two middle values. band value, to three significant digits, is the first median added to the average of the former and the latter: 32.3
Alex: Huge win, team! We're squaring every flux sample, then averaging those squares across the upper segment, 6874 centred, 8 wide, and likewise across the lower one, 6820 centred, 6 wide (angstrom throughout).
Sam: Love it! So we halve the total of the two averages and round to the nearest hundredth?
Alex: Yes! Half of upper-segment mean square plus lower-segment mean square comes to 3.34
